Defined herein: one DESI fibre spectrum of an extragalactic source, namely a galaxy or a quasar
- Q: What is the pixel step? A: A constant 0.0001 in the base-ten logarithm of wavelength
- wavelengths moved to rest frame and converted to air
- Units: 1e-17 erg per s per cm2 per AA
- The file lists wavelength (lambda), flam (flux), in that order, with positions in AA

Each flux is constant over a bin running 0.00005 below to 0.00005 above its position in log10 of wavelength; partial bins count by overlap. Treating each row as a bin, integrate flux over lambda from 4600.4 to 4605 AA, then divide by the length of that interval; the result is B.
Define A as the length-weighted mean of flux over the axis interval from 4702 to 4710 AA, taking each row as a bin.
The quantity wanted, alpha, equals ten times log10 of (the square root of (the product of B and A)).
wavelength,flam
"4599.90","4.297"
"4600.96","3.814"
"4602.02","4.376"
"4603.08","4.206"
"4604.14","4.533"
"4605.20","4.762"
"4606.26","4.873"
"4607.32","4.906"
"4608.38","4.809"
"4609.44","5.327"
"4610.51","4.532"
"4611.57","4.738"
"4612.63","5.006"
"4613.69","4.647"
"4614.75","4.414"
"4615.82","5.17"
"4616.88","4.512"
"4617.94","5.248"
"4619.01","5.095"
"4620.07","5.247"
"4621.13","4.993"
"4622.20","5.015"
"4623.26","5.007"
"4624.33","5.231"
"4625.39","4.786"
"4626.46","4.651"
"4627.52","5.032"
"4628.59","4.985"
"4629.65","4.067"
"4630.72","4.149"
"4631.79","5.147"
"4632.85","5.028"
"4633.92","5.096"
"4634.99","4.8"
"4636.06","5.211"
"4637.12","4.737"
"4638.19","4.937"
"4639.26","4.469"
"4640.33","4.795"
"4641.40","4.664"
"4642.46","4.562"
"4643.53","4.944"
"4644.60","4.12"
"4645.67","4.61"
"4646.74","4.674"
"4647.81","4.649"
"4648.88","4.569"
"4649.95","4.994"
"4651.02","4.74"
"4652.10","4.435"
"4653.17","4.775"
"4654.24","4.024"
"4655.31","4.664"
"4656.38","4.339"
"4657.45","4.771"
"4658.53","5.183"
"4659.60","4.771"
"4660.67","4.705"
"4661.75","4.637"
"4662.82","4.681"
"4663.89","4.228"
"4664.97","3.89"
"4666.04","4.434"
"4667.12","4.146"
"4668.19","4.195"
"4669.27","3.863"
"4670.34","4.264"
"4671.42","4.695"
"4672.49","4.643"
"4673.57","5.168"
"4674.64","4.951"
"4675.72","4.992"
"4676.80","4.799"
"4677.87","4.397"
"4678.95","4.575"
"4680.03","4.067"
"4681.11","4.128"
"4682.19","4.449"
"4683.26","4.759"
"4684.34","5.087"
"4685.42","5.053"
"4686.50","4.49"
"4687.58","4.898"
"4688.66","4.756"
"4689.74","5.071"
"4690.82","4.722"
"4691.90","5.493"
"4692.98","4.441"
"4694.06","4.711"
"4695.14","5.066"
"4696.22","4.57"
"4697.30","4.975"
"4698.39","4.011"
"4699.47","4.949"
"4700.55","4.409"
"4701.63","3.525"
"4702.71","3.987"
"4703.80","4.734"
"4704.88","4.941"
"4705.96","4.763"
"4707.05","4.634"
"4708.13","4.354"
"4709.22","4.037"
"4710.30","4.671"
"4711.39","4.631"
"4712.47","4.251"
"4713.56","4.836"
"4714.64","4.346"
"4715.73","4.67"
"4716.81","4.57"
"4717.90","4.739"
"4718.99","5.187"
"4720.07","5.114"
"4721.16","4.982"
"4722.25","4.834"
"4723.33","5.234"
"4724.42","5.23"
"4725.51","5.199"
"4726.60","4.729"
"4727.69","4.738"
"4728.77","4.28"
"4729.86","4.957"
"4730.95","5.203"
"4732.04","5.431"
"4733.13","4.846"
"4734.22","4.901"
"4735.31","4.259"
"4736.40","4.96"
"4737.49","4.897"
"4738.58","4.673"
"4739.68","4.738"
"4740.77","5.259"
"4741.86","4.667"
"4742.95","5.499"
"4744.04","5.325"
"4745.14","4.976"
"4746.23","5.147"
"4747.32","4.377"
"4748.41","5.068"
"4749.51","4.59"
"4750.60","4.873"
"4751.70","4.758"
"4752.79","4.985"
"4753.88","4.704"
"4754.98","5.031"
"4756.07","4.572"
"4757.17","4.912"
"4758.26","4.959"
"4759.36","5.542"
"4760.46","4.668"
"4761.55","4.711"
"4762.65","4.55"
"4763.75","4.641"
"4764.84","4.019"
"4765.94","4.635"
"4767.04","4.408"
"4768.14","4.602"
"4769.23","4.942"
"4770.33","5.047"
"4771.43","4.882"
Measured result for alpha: 6.41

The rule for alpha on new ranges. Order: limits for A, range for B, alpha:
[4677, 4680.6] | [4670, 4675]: 6.60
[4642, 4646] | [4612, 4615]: 6.66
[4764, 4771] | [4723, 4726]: 6.91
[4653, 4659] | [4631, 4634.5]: 6.82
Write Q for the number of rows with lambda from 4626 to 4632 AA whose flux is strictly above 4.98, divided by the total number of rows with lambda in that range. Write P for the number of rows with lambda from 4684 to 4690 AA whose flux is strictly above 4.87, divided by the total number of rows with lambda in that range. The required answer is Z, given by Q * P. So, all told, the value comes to 0.33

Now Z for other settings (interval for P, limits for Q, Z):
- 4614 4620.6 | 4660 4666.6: 0.00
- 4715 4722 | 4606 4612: 0.08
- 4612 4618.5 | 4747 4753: 0.17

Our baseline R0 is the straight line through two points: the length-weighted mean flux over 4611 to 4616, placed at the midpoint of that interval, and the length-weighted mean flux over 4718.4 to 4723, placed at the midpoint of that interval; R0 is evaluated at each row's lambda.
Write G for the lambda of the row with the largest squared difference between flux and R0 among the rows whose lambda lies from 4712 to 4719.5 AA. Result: 4712.47 AA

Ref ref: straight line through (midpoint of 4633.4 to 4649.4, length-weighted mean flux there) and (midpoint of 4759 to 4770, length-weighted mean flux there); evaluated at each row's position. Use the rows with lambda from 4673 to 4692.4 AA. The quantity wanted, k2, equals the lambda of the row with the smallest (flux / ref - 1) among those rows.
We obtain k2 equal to 4680.03 AA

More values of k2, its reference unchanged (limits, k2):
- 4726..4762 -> 4735.31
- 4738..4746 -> 4741.86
